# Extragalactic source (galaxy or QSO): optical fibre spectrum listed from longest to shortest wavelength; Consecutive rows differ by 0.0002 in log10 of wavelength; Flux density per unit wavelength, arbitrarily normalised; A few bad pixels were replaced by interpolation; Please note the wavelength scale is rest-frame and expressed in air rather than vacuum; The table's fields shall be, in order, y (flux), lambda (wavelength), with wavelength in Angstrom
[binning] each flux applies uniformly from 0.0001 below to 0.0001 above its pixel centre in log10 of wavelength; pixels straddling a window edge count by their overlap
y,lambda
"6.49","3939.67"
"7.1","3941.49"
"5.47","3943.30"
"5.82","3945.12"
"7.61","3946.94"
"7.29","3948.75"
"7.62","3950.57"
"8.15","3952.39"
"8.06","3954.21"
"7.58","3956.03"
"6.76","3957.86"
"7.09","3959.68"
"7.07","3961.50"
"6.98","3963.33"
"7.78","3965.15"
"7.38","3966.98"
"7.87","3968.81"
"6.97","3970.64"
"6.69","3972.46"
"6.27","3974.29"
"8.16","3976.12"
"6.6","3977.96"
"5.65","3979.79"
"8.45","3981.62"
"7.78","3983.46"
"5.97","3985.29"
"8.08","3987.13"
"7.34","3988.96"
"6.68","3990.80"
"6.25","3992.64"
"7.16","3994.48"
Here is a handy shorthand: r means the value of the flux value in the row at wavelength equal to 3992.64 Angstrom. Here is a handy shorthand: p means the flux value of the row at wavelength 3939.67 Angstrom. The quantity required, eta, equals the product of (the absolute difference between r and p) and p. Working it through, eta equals 1.6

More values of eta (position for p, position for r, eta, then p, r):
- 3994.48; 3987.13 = 6.6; 7.16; 8.08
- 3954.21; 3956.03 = 3.9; 8.06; 7.58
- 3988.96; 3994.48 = 1.3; 7.34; 7.16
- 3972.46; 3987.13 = 9.3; 6.69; 8.08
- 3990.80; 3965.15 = 7.3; 6.68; 7.78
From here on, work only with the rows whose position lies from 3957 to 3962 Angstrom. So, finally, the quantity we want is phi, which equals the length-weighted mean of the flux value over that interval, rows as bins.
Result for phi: 7.0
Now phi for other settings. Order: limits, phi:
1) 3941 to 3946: 6.1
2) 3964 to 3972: 7.4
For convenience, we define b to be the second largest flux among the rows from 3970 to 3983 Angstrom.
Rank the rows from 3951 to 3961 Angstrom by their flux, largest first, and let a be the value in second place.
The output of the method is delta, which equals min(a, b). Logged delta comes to 8.1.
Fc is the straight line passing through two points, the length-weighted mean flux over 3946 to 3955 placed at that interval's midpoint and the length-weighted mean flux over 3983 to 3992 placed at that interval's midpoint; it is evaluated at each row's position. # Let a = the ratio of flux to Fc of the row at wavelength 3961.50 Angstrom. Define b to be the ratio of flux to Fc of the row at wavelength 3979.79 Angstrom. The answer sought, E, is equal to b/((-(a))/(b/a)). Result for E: -0.7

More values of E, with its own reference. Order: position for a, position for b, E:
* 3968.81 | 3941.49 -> -0.7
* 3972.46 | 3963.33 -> -1.0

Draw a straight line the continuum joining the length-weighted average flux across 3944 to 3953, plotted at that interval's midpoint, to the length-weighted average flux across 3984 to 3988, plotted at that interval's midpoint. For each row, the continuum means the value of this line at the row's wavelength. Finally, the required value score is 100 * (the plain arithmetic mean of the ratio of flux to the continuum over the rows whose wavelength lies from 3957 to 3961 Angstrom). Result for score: 96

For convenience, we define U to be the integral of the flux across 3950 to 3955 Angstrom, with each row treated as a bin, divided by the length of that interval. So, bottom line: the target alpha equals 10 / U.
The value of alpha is 1.26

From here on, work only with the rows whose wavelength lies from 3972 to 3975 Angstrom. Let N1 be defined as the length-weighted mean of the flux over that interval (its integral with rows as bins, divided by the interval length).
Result 6.46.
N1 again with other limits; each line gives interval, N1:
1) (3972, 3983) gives 7.01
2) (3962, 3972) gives 7.35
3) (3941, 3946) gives 6.05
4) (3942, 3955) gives 7.14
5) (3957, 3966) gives 7.14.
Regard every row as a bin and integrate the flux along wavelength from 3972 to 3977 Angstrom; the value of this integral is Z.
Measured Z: 35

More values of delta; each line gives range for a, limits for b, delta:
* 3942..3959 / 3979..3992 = 8.1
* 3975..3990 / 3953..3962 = 7.6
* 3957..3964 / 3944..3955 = 7.1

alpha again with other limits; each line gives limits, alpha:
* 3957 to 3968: 1.39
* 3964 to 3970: 1.31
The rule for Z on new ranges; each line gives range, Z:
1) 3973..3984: 78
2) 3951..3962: 82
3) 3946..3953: 54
